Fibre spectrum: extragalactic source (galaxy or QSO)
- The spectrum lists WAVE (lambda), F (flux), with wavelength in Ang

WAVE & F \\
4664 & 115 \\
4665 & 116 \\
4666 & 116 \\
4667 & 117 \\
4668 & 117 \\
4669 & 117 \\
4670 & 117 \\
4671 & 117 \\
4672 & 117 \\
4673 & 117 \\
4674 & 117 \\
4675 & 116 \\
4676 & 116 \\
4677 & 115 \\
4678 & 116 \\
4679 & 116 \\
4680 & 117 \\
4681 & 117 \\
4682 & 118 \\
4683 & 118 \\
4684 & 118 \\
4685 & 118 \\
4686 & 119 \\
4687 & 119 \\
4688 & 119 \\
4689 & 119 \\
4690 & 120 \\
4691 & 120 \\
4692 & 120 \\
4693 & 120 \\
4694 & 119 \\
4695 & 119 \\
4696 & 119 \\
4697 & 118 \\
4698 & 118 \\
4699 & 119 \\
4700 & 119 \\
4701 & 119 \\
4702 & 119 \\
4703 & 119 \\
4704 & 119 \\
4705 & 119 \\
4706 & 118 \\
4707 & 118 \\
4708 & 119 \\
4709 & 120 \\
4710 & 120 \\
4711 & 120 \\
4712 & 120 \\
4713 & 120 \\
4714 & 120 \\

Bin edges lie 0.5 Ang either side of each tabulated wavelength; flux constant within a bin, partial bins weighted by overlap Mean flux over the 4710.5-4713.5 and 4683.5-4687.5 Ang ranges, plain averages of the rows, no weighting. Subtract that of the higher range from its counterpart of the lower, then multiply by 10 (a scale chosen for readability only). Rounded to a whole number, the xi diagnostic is -15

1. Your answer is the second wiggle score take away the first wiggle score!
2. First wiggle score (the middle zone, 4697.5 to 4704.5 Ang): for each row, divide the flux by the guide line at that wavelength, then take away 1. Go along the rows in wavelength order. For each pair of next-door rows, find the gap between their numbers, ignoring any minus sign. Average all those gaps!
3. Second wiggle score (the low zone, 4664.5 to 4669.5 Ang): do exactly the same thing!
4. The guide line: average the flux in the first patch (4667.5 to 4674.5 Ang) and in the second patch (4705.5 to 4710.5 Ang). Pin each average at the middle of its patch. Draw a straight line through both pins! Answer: 0.0007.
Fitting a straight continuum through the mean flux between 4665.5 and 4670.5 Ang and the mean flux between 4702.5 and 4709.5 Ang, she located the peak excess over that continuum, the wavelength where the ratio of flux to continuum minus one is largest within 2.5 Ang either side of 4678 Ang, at 4680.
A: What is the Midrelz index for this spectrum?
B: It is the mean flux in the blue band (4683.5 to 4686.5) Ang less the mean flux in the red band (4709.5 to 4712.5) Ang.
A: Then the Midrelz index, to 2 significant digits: -1.7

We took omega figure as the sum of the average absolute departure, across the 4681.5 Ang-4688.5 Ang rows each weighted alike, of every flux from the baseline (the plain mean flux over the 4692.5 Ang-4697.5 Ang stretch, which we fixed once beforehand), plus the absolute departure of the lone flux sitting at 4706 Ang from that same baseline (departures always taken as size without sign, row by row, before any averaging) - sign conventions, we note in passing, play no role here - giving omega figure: 1.6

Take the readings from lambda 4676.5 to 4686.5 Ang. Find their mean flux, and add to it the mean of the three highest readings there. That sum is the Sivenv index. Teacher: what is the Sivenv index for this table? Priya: 236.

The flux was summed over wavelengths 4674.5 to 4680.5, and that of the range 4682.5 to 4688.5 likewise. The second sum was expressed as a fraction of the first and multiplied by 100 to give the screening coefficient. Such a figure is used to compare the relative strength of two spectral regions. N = 102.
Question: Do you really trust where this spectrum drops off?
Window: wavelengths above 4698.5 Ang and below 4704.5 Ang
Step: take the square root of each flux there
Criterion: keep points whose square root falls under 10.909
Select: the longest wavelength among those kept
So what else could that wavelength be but 4704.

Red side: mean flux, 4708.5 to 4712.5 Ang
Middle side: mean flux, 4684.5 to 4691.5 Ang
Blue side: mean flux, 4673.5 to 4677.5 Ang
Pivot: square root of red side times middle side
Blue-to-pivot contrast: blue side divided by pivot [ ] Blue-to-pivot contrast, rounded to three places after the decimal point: 0.970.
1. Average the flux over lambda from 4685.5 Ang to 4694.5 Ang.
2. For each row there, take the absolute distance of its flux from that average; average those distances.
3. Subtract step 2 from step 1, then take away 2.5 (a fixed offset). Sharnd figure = 116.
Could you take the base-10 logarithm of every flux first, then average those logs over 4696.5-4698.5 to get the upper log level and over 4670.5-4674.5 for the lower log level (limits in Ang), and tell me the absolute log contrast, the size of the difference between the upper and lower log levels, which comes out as 0.0037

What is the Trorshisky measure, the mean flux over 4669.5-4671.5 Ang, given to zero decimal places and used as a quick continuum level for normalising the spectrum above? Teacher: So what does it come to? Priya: 117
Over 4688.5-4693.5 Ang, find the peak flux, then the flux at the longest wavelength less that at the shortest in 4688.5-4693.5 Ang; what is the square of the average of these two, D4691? 3660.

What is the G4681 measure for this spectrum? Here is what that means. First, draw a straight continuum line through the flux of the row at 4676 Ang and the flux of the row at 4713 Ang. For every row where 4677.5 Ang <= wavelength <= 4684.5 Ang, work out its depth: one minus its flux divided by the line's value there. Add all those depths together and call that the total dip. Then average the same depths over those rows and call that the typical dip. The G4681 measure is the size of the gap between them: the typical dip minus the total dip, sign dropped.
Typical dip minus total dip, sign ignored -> 0.031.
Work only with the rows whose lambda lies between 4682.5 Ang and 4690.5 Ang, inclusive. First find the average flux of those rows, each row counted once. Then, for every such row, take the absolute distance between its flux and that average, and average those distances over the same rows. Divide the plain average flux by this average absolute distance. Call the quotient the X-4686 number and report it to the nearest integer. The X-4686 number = 211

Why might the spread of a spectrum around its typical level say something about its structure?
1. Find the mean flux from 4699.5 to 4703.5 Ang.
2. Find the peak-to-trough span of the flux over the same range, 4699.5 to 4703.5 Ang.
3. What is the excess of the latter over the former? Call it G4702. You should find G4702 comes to -119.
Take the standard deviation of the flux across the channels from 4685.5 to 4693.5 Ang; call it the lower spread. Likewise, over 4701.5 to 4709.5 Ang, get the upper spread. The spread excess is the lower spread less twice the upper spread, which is -0.7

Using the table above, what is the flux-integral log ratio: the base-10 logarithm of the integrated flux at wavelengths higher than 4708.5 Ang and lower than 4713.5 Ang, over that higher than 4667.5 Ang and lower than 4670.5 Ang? 0.23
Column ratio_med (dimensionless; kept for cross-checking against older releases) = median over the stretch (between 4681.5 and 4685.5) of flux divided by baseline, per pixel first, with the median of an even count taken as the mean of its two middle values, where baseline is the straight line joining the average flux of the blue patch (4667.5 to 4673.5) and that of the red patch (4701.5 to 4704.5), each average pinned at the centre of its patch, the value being 1.00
